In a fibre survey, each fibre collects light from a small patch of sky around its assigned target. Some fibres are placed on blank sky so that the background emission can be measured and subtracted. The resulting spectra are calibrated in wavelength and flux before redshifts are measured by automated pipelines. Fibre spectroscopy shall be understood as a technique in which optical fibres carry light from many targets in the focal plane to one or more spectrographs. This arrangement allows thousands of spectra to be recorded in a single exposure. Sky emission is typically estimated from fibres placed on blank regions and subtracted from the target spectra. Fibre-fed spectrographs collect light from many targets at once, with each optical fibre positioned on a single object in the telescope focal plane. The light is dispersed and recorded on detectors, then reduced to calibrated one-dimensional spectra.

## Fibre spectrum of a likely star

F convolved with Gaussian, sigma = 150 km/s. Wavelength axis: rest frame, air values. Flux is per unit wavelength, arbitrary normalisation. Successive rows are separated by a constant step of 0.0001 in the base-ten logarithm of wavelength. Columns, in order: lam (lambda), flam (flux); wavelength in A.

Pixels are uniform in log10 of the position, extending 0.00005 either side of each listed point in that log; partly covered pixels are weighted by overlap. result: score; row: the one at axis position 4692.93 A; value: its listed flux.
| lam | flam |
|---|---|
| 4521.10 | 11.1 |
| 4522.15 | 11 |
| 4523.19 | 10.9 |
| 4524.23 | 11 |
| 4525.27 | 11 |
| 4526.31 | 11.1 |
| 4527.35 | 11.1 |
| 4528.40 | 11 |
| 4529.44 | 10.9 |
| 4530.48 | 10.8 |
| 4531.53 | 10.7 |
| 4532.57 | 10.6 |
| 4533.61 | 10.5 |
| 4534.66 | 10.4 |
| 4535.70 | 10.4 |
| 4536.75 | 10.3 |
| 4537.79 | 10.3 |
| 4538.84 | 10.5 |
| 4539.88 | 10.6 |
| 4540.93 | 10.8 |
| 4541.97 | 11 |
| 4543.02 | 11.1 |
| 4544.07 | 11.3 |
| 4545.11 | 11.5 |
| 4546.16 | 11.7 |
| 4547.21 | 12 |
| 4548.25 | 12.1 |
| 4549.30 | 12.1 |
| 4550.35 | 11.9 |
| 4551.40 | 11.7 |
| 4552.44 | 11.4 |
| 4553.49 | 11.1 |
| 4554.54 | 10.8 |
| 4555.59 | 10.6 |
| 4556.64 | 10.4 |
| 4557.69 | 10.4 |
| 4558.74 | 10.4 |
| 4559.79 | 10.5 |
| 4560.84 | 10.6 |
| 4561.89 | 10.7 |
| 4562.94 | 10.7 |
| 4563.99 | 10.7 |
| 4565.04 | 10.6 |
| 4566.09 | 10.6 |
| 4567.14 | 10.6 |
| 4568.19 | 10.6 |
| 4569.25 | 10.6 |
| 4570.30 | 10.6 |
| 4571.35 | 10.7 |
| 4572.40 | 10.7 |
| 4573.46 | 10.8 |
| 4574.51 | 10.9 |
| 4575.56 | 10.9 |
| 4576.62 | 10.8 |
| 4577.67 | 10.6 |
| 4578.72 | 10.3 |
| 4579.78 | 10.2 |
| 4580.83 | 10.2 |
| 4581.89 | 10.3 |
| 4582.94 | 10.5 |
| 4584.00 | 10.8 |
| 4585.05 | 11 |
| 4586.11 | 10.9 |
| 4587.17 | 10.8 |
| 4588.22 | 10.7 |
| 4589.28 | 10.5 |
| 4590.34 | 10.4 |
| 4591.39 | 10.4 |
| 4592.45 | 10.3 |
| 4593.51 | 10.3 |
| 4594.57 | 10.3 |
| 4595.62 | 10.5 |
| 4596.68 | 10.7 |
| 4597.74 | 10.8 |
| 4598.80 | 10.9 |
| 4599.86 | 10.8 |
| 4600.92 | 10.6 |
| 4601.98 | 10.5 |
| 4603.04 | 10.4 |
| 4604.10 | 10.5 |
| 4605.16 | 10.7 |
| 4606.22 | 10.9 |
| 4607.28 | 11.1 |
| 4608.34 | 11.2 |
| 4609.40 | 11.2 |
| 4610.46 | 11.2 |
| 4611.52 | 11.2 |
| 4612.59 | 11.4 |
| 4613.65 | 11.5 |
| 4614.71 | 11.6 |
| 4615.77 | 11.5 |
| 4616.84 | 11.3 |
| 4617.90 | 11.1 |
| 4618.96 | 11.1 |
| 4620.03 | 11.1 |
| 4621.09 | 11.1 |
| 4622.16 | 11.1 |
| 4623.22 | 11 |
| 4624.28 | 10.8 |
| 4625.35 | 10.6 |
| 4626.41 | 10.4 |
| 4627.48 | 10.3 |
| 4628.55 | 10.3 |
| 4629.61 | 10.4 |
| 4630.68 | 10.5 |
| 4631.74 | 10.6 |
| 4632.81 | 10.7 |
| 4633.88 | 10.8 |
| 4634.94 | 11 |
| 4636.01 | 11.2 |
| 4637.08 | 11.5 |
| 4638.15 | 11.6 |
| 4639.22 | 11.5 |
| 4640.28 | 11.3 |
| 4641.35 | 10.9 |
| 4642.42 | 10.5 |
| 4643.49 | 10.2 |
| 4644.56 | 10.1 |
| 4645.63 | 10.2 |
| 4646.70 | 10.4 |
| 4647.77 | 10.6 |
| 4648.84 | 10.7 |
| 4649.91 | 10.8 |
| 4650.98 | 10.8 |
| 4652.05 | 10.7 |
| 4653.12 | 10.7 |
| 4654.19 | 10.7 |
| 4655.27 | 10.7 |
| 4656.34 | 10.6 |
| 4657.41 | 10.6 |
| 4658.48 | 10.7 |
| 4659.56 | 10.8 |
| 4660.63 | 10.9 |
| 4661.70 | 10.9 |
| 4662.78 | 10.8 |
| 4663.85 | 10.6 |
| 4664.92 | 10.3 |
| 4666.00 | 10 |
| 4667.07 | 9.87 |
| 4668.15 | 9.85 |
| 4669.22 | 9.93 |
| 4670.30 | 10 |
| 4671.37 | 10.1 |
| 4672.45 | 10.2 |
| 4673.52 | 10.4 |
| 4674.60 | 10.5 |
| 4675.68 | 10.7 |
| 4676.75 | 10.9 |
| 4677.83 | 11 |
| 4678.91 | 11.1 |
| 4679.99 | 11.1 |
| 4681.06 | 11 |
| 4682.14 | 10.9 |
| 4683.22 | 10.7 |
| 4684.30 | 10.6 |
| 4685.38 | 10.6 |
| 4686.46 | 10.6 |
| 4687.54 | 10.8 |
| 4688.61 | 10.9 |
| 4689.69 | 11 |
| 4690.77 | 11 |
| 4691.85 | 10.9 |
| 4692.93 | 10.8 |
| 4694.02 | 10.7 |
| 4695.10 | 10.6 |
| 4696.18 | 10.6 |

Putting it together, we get 10.8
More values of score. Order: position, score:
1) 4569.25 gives 10.6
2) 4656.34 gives 10.6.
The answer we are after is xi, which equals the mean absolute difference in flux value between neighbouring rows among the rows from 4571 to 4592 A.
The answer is 0.121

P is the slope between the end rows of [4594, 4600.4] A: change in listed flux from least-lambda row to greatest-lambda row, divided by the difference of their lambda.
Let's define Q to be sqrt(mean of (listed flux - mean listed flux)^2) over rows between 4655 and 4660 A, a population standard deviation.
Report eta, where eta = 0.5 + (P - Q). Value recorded 0.520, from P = 0.09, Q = 0.07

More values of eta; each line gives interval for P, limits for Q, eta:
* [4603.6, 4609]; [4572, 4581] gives 0.390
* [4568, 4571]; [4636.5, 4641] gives 0.391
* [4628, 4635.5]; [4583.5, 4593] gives 0.373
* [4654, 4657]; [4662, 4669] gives 0.090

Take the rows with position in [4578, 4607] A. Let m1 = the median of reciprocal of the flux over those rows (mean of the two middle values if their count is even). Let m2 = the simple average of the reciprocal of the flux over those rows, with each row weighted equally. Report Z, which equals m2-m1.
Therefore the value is -0.0005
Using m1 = 0.0952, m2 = 0.0947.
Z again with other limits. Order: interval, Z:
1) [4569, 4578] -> -0.0003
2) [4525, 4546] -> 0.0001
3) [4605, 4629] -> 0.0007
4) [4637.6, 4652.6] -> -0.0001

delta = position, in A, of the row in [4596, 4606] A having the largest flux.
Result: 4598.80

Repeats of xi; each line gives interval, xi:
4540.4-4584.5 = 0.122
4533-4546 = 0.127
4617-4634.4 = 0.087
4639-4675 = 0.130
